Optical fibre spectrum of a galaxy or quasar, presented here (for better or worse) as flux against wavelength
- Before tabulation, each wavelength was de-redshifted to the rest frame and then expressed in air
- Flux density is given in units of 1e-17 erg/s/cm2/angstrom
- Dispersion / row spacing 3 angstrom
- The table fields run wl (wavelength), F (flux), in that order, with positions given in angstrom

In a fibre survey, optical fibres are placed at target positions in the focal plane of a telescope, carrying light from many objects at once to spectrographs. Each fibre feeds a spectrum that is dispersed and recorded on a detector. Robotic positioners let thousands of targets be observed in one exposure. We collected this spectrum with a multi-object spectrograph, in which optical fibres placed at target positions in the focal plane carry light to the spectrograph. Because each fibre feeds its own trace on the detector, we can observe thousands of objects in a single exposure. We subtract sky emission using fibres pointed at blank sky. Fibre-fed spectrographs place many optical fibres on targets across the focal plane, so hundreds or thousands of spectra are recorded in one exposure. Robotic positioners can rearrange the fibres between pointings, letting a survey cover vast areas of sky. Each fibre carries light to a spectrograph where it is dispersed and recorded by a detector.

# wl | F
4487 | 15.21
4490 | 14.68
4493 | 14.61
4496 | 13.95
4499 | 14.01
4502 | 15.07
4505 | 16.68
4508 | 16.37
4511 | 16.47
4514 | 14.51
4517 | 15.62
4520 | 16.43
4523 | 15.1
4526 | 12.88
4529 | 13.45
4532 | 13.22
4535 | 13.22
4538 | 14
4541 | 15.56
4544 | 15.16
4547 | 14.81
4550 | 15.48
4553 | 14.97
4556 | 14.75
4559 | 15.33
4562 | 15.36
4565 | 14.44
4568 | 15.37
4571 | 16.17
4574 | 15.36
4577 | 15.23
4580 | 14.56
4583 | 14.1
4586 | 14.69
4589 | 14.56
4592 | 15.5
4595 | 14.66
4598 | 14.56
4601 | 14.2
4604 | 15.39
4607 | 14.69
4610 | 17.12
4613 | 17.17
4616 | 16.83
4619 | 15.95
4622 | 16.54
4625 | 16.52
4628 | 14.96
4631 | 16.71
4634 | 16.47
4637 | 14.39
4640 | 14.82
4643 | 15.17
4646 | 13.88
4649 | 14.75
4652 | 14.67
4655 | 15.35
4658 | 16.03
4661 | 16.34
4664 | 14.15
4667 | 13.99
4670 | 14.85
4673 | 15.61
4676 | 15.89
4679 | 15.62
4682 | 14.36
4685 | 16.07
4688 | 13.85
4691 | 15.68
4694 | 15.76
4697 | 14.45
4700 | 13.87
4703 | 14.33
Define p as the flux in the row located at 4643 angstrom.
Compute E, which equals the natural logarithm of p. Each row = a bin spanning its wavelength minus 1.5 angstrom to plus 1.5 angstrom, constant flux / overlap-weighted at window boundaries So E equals 2.72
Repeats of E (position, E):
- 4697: 2.67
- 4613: 2.84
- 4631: 2.82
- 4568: 2.73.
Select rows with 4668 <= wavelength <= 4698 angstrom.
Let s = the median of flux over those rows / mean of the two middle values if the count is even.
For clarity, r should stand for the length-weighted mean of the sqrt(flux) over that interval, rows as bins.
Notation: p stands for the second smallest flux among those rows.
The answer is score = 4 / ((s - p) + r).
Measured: 0.78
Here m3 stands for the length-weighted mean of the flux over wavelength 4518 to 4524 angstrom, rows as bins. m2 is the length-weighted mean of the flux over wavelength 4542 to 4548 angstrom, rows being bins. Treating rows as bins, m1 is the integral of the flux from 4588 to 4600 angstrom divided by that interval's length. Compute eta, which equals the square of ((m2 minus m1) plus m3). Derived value 258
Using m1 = 14.8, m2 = 15.0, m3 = 15.81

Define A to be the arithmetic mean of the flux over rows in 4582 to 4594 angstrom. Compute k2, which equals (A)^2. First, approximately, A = 14.7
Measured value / 216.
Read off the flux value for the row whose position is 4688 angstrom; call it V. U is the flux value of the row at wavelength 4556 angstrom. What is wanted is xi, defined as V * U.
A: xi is 204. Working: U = 14.75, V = 13.85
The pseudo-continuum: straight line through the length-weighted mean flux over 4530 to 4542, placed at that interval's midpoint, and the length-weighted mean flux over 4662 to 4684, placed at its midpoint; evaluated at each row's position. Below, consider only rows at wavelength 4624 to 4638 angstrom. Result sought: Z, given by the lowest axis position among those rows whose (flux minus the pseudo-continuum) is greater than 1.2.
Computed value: 4625 angstrom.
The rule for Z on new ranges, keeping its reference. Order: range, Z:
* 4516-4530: 4517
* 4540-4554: 4541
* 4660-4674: 4661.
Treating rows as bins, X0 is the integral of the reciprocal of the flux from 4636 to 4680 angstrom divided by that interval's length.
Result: 0.0667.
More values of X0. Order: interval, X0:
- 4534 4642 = 0.0657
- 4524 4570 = 0.0690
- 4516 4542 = 0.0702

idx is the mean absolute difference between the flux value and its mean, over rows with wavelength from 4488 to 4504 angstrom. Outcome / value 0.39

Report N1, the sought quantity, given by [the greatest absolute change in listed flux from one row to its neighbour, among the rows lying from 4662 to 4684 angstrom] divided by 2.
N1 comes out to 0.63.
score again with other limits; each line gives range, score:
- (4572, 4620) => 0.86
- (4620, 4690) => 0.77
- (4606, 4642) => 0.69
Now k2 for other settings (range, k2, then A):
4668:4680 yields 240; 15.5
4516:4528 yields 225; 15.0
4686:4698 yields 223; 14.9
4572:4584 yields 219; 14.8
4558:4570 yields 229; 15.1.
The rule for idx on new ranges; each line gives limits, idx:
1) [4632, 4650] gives 0.60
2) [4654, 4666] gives 0.72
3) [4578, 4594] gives 0.33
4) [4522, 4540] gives 0.60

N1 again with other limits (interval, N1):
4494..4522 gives 0.98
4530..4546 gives 0.78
